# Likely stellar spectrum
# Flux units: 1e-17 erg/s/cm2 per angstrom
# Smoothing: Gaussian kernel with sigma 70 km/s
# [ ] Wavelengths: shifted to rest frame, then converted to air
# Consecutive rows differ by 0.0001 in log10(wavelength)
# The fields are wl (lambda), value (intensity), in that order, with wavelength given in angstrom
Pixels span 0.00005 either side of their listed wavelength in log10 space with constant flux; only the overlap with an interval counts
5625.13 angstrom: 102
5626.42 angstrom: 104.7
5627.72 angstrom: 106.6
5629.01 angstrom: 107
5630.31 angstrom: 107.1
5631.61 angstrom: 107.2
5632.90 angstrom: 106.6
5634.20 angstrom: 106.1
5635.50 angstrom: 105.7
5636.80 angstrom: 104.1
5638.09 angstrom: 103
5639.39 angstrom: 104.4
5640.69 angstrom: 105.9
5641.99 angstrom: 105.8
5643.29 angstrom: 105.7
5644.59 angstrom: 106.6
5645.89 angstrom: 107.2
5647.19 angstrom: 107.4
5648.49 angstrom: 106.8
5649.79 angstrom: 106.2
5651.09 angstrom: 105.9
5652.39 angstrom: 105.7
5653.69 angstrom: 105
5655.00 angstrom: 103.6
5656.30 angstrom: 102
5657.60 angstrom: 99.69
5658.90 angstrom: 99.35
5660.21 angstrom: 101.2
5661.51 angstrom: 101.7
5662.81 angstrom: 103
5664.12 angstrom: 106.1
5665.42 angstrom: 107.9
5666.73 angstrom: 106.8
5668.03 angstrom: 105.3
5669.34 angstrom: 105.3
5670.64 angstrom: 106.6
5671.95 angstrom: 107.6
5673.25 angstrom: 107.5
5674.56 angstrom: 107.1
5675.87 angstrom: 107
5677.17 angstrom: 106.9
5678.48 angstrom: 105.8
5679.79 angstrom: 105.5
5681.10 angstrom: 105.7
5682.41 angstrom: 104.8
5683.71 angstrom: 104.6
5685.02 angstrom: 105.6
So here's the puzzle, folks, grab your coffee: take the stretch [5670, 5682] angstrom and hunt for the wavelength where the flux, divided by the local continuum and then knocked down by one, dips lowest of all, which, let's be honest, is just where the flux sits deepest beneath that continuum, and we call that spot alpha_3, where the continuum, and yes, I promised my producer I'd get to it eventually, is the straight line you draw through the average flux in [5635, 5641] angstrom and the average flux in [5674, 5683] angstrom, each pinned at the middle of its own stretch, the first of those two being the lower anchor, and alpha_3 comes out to 5679.79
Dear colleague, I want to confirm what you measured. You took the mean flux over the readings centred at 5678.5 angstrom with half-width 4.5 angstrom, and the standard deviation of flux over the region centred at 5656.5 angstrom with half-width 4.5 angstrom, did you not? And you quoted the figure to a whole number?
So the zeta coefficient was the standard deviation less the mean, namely -104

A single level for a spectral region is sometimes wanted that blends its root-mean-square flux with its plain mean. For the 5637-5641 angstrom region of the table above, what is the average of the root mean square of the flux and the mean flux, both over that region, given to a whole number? 104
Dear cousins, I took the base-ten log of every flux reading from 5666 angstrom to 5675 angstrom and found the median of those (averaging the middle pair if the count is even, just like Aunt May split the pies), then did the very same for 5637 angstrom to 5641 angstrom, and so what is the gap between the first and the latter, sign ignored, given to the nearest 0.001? 0.010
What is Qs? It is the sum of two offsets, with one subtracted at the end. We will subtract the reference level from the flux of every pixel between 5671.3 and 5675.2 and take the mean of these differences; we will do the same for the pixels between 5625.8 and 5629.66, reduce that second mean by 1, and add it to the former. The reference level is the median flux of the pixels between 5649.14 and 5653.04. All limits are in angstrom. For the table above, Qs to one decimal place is 0.7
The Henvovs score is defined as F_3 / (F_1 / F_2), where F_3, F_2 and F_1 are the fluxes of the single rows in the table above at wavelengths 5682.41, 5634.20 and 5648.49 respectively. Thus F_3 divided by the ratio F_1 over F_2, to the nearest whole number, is 104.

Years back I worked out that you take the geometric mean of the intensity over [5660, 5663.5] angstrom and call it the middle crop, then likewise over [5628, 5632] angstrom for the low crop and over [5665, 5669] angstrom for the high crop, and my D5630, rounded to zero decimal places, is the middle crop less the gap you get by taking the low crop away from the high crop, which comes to 102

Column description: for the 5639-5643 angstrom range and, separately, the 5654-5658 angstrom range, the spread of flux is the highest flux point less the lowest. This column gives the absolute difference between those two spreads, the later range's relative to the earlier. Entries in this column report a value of 2.4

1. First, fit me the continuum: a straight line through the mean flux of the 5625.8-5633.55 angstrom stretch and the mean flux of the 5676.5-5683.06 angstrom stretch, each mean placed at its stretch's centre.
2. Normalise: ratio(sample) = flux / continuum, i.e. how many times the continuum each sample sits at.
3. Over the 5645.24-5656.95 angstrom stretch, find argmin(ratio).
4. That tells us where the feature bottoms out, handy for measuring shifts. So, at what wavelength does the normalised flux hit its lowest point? 5656.30 angstrom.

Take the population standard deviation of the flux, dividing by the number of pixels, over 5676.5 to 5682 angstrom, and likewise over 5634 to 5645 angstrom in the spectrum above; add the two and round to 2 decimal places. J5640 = 1.64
